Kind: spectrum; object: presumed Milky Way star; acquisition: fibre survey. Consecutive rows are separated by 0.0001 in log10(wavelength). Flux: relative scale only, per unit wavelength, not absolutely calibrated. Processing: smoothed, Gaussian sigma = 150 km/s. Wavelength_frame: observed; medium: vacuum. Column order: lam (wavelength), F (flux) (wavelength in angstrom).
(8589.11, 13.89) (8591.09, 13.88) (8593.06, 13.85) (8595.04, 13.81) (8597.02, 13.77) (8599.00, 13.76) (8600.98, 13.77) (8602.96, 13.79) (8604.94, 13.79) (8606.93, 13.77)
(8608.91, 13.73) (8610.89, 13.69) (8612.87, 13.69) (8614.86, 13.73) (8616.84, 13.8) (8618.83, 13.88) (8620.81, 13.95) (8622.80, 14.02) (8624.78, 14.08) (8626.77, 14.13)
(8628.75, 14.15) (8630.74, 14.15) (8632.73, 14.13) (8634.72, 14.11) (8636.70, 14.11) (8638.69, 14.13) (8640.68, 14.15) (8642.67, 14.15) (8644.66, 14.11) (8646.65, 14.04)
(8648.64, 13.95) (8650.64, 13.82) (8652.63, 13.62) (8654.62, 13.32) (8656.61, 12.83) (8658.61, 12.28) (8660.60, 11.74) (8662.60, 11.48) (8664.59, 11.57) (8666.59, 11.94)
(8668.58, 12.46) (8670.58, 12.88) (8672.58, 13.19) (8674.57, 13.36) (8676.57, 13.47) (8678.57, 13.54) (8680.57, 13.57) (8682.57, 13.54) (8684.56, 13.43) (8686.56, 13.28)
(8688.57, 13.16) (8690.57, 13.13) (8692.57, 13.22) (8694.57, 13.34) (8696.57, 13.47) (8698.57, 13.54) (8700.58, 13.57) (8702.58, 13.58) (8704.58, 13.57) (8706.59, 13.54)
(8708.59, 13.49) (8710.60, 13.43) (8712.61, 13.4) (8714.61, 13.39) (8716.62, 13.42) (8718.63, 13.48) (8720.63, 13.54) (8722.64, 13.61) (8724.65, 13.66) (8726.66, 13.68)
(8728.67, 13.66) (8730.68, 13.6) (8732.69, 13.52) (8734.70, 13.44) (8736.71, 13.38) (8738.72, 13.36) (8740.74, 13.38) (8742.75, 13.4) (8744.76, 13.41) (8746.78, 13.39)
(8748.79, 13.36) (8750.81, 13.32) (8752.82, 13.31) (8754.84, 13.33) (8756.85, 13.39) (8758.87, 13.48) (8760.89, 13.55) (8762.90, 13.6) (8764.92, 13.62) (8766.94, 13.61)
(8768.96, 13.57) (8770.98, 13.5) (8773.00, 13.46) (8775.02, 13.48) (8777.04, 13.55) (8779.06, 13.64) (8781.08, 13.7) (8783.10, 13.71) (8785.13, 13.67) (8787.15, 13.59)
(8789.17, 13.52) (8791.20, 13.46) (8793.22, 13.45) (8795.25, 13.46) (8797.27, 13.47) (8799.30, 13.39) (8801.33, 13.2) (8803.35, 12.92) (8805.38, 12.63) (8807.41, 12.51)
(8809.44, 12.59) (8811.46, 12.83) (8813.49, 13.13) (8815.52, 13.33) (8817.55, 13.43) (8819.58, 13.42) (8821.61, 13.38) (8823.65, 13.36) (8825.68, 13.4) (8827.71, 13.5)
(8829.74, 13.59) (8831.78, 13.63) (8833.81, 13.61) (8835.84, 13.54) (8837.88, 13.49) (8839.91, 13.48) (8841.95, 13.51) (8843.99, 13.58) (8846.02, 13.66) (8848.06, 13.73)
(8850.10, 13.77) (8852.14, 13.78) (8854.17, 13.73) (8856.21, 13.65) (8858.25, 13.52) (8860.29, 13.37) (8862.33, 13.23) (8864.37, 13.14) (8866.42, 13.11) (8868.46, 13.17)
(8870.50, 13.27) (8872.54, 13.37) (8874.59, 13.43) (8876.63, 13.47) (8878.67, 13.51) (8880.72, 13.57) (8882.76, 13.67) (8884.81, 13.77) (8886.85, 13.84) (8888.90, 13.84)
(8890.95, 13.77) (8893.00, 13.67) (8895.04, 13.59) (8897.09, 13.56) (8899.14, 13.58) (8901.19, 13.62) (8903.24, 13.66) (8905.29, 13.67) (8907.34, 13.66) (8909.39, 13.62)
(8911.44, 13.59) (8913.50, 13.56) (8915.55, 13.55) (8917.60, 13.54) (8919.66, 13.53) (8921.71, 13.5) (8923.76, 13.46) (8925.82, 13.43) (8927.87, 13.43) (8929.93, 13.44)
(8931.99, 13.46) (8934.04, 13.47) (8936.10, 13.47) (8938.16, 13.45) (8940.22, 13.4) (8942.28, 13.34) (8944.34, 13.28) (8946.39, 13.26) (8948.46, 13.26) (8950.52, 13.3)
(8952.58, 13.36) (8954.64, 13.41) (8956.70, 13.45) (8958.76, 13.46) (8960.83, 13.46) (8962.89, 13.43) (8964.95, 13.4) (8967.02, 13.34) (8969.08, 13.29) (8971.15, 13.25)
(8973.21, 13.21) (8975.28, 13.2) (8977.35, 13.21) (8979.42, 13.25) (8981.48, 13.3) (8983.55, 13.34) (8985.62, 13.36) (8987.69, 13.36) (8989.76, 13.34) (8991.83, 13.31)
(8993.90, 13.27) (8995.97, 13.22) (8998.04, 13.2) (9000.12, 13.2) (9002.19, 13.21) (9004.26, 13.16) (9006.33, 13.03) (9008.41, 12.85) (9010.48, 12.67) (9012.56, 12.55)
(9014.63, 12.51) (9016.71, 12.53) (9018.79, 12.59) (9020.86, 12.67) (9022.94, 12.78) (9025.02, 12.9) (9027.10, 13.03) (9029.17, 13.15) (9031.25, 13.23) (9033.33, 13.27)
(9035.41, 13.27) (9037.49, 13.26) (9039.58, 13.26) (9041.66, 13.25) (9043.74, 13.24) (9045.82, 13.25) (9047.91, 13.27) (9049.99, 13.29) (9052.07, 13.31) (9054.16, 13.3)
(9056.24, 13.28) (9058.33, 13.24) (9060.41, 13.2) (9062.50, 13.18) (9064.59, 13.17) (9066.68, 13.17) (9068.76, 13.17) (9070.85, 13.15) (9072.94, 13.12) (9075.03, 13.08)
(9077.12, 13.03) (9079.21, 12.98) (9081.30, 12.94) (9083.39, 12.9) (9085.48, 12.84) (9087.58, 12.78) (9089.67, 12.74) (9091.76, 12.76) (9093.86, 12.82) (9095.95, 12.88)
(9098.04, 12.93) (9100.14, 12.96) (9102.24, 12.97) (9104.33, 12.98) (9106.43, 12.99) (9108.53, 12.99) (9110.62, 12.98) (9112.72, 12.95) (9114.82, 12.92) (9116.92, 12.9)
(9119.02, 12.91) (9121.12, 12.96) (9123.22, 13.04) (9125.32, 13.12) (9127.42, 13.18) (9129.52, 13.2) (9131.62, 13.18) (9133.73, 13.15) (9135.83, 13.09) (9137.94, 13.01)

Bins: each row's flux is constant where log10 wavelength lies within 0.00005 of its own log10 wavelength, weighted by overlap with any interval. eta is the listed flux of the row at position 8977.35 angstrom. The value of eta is 13.21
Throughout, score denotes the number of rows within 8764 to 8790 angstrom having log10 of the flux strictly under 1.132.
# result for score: 5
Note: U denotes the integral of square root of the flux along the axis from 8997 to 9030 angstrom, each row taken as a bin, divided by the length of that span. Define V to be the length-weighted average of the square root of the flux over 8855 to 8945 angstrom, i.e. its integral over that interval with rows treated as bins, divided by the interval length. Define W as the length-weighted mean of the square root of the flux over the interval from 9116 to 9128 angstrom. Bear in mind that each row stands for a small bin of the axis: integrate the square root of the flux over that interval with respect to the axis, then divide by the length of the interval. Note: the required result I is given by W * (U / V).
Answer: 3.52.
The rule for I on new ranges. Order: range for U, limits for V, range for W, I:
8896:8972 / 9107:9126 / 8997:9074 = 3.68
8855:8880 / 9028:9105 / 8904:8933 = 3.71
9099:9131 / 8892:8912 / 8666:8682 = 3.53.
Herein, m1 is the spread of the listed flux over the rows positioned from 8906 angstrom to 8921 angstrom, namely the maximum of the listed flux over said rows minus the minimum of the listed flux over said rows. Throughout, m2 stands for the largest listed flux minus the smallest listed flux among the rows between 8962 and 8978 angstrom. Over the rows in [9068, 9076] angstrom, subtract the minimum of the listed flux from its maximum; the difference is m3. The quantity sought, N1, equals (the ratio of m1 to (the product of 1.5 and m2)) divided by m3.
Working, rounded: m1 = 0.130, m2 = 0.23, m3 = 0.09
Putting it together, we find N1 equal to 4.2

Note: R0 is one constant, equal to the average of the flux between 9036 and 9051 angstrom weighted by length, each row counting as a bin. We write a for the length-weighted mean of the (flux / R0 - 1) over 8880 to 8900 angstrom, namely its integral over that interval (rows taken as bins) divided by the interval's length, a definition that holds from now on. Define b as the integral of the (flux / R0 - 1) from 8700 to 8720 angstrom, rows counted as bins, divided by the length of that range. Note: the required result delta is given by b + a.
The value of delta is 0.05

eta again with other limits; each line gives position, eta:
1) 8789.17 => 13.52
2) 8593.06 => 13.85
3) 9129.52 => 13.2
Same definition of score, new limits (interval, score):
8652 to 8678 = 12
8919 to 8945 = 13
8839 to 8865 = 6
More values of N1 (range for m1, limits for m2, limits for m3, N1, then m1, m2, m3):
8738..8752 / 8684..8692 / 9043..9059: 2.9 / 0.090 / 0.30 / 0.07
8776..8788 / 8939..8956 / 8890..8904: 3.4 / 0.160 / 0.15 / 0.21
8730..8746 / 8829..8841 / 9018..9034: 1.6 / 0.240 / 0.15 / 0.68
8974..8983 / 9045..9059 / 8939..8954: 6.8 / 0.100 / 0.07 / 0.14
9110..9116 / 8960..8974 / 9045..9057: 2.7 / 0.060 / 0.25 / 0.06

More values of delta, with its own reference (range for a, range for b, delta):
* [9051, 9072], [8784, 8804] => 0.01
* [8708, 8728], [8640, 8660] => 0.04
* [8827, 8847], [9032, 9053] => 0.02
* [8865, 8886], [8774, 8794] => 0.04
